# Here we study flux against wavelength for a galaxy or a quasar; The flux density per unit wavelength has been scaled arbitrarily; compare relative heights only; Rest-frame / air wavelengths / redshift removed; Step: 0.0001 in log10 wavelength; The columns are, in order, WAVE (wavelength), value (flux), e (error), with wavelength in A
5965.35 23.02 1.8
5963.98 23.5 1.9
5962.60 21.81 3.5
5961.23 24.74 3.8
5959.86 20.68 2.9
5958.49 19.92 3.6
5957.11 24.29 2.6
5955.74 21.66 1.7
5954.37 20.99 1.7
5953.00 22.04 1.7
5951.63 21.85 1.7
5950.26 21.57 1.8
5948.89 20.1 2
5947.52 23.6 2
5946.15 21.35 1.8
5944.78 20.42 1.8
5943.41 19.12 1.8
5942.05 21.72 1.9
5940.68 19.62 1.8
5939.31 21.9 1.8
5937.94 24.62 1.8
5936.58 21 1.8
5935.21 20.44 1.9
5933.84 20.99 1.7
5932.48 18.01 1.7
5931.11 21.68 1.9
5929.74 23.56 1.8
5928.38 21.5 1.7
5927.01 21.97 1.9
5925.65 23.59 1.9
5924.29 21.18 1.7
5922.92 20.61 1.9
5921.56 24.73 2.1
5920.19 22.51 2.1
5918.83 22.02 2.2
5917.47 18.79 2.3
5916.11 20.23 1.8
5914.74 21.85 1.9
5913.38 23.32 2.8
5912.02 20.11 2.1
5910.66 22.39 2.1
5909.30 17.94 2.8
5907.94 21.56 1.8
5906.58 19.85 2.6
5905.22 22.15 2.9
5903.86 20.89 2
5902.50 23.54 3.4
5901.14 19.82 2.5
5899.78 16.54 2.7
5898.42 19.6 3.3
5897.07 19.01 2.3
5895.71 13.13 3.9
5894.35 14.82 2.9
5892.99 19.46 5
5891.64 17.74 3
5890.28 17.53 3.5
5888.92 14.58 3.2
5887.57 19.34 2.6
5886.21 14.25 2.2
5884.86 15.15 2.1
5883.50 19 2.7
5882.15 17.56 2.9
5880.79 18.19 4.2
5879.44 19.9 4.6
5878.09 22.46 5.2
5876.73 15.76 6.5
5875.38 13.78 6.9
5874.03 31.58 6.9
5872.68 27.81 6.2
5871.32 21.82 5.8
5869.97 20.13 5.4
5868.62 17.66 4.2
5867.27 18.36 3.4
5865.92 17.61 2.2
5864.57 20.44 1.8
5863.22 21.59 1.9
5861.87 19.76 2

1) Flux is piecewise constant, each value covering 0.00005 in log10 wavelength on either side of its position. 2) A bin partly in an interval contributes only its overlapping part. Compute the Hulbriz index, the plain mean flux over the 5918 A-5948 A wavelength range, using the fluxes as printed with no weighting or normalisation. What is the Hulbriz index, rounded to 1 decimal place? 21.6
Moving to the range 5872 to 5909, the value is 19.1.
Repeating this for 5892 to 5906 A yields 18.9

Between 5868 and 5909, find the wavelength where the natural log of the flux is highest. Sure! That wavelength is 5874.03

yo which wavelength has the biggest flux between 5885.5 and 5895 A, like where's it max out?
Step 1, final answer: 5892.99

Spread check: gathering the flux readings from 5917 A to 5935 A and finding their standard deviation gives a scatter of 1.8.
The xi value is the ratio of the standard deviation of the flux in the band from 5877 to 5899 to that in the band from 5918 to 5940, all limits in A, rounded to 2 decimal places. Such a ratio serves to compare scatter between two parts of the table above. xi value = 1.51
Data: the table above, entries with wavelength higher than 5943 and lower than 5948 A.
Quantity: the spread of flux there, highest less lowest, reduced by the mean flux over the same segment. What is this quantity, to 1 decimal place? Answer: -16.6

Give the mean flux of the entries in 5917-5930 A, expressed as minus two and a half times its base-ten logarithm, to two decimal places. -3.36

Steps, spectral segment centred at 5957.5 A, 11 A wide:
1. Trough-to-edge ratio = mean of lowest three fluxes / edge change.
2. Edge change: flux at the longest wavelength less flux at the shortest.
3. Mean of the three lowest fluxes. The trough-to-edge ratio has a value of -89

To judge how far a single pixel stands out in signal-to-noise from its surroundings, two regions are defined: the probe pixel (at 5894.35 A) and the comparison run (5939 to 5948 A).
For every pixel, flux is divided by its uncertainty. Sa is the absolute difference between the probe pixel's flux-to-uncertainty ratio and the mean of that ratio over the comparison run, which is 6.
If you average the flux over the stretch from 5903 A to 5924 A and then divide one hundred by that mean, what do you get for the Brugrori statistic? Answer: 4.7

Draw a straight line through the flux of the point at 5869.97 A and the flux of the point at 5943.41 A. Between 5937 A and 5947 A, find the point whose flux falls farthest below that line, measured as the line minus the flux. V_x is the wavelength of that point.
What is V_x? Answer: 5943.41 A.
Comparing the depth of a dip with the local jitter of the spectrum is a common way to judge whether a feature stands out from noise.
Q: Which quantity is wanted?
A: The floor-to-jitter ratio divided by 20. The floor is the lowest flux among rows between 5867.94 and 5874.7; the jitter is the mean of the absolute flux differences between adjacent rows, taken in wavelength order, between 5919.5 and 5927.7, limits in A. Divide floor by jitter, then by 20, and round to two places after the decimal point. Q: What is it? 0.40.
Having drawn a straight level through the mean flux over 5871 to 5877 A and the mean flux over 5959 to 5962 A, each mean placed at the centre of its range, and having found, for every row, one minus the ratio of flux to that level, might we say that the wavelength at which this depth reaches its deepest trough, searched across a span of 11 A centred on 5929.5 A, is 5932.48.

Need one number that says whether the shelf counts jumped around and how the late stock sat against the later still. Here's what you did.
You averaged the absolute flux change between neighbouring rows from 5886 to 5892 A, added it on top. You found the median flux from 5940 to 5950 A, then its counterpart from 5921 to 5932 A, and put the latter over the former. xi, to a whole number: 4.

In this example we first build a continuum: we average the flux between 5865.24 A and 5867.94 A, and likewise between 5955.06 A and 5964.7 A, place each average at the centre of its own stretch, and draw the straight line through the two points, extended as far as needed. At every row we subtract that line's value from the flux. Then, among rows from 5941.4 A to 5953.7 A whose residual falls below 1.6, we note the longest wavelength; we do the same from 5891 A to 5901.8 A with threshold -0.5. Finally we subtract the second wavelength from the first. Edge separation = 53.2 A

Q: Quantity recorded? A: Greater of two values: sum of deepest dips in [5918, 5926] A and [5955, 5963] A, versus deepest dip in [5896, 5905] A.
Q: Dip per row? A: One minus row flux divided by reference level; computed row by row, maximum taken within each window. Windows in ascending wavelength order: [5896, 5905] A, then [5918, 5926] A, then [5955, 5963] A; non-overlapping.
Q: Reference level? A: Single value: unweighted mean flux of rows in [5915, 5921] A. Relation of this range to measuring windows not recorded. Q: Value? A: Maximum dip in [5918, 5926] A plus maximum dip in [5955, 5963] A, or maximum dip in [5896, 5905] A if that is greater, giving 0.21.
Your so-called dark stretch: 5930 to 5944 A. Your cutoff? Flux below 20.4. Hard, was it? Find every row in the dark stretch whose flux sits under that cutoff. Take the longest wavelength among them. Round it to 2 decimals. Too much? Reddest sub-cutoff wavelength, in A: 5943.41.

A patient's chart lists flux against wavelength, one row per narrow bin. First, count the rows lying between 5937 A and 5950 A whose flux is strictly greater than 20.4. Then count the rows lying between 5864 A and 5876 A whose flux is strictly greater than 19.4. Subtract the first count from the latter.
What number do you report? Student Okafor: -1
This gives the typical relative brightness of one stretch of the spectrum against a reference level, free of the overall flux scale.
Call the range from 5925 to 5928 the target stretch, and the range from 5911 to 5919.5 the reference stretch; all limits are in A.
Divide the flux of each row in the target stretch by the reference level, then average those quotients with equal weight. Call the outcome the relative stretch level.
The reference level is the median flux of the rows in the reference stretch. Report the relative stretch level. 1.08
